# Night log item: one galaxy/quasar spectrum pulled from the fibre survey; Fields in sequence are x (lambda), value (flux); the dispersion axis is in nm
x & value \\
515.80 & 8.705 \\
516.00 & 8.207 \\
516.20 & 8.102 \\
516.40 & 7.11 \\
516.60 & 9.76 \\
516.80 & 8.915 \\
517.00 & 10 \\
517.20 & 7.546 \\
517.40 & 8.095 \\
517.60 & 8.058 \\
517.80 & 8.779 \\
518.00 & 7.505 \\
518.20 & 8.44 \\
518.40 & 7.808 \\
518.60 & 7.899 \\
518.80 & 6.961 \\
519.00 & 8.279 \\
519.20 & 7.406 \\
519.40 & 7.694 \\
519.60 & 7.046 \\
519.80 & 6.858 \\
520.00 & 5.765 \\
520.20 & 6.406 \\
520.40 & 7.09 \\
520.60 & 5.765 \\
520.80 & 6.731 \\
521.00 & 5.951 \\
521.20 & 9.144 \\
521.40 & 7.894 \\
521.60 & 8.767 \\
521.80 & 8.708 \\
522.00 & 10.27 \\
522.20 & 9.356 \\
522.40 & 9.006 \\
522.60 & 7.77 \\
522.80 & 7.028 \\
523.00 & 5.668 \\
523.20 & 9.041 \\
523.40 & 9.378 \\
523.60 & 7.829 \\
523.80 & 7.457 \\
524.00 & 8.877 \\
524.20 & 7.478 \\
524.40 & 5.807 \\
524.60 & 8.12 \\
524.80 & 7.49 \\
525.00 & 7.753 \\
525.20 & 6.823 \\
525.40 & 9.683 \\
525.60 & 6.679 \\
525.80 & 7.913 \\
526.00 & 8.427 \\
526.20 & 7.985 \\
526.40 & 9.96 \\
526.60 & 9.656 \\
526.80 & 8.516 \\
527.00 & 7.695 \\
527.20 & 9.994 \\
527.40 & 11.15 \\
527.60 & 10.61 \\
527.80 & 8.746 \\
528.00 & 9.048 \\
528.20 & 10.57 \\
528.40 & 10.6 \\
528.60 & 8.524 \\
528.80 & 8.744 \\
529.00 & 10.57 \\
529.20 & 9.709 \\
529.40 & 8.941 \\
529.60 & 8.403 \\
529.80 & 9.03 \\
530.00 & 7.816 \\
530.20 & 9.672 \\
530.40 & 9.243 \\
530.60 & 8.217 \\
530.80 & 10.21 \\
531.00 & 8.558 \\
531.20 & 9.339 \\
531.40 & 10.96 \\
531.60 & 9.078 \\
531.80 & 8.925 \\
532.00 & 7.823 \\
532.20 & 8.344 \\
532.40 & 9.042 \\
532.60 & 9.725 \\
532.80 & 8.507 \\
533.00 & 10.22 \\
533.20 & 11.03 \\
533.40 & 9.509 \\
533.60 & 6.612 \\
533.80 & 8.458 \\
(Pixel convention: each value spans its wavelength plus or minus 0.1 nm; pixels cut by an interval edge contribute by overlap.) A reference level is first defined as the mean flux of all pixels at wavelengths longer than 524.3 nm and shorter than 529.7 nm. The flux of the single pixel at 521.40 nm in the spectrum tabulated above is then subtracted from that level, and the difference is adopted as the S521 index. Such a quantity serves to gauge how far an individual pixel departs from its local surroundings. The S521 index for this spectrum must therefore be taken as 0.9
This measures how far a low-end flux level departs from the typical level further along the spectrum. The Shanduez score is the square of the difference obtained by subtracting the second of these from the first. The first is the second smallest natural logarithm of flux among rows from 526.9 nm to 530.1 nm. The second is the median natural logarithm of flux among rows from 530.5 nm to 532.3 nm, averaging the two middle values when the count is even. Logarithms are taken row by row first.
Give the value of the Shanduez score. 0.02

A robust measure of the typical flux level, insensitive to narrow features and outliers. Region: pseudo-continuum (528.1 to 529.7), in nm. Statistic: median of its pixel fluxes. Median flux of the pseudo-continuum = 9.3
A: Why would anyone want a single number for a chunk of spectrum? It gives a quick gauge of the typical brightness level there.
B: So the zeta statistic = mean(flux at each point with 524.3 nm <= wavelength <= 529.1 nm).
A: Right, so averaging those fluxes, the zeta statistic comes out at 8.8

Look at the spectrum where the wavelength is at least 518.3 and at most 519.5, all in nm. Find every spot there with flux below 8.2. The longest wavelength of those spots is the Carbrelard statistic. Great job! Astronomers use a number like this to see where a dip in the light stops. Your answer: 519.40 nm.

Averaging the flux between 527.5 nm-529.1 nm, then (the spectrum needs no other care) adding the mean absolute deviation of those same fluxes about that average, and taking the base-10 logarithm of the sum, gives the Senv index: 1.02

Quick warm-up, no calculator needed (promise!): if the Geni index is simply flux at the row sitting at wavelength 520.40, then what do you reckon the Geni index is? 7.09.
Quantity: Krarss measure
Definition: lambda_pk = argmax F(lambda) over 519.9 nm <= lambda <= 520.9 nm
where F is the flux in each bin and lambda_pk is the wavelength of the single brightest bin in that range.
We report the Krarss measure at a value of 520.40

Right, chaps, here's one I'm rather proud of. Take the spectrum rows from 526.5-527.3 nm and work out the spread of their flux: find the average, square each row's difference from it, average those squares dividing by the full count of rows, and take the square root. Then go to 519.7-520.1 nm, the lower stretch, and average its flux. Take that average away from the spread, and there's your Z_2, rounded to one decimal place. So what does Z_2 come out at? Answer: -5.4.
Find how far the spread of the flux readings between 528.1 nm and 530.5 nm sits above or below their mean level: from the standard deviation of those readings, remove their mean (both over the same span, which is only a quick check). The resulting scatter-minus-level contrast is -8.4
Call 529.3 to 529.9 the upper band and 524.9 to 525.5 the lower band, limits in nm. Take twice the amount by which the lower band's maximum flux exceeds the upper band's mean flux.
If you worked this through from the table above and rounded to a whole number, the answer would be 2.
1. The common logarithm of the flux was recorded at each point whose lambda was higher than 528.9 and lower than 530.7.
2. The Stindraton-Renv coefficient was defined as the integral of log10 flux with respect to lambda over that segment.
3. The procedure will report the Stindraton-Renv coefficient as 1.72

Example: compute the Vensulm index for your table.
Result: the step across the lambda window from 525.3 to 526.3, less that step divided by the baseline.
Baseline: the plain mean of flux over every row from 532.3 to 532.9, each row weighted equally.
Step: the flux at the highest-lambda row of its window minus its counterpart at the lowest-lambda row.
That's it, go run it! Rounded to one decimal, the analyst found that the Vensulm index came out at -1.5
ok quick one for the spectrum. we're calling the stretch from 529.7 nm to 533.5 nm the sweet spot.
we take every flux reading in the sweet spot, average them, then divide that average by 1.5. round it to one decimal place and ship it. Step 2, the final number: 6.1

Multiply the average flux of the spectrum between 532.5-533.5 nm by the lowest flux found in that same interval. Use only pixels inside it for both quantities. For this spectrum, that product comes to 83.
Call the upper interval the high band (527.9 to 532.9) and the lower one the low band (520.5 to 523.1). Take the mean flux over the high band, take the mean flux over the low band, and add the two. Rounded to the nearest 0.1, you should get 17.0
